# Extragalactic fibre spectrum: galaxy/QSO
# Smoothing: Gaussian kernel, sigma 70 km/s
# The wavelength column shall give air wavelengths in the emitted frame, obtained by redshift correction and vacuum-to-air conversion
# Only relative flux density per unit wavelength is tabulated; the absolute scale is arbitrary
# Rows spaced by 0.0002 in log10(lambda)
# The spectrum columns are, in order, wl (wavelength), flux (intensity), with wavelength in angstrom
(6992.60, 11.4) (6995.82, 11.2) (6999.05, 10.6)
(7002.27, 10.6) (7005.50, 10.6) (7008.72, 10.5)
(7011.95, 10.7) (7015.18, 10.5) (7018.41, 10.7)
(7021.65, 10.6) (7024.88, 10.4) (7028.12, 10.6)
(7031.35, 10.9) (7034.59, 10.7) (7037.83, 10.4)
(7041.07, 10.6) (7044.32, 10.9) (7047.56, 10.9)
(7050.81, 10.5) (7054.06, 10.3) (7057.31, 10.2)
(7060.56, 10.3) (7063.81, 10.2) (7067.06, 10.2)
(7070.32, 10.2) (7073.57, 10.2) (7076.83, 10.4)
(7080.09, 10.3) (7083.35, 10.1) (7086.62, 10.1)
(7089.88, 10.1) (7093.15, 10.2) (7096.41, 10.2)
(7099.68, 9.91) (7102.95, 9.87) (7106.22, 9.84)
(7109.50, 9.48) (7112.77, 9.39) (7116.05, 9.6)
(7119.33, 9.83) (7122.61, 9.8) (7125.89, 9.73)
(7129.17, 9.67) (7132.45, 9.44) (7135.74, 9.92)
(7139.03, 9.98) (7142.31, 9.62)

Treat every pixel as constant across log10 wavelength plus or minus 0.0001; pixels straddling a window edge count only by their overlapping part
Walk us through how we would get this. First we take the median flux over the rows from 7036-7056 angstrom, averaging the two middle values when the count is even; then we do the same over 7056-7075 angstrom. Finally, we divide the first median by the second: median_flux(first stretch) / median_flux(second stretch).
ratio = 1.03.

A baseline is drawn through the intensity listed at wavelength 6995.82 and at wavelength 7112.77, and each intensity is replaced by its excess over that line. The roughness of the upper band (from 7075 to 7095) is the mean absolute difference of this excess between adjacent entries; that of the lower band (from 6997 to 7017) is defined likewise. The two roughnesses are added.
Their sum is 0.20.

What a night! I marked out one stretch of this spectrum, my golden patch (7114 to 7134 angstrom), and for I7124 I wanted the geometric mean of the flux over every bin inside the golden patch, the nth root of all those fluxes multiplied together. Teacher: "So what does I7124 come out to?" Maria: 9.7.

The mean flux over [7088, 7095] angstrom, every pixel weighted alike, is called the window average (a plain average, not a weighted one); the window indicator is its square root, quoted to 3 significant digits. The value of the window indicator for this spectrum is 3.19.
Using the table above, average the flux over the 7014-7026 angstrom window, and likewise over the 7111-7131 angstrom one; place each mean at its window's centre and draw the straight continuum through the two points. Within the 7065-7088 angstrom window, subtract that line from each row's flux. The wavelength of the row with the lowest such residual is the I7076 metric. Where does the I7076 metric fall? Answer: 7067.06 angstrom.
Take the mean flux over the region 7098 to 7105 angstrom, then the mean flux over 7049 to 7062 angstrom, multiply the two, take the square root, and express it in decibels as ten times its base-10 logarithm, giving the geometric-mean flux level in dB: 10.0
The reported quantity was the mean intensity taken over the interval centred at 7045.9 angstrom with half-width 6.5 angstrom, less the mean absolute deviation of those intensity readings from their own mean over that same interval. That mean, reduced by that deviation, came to 10.5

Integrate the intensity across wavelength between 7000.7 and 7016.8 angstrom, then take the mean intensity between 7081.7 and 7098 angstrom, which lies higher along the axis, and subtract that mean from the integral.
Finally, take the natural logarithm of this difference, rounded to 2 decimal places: 5.08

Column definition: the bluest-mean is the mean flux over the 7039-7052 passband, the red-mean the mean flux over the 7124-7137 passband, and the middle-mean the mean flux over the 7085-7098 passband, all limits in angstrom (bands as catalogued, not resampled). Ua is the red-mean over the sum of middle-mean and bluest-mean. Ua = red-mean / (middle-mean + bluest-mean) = 0.464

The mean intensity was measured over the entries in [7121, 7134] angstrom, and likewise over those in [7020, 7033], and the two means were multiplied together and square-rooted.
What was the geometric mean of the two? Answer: 10.1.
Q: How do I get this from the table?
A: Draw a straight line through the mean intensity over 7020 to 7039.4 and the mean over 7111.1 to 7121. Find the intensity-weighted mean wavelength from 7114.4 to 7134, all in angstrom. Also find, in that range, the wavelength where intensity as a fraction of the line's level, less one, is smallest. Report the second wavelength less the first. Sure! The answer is -8.2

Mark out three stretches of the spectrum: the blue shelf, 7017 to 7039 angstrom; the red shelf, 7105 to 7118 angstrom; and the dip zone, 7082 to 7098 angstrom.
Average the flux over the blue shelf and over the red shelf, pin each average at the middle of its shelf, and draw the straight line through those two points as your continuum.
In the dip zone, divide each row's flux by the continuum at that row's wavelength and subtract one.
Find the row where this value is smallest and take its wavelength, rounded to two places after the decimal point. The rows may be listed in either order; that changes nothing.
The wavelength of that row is 7083.35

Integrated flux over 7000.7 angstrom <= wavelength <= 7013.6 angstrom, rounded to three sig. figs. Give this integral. 137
